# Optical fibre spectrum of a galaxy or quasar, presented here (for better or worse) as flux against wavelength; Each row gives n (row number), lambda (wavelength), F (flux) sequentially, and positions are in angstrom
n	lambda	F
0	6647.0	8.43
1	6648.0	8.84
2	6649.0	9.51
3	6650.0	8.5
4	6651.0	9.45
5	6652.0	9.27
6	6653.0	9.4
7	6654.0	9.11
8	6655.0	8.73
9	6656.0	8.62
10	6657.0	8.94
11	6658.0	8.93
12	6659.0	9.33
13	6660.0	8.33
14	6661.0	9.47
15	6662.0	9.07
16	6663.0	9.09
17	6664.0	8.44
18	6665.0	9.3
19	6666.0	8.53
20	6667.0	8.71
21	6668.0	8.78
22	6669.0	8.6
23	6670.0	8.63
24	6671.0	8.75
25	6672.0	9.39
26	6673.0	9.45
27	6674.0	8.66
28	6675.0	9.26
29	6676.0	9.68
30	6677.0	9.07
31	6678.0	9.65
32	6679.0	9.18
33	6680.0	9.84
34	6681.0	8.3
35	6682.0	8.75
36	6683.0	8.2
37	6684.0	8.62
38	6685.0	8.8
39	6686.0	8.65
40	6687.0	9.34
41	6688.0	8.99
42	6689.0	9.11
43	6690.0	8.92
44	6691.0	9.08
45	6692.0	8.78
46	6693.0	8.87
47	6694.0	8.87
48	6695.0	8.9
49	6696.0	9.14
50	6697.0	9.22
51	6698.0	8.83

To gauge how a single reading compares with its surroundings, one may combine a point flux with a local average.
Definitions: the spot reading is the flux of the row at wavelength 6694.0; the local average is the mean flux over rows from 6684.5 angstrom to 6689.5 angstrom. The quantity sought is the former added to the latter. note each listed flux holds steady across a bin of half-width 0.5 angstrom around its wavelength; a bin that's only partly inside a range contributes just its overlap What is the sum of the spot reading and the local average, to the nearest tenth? 17.8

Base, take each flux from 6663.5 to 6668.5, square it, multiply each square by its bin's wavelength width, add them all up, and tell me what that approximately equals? 383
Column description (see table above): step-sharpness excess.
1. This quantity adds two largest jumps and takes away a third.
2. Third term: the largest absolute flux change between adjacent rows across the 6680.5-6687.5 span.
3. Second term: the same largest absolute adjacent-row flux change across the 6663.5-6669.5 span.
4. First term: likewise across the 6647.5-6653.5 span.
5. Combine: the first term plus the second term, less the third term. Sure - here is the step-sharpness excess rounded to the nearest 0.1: 1.2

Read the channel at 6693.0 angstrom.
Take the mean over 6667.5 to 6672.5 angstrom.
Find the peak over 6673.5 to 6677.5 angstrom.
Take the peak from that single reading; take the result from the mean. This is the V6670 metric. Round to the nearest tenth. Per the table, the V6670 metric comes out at 9.6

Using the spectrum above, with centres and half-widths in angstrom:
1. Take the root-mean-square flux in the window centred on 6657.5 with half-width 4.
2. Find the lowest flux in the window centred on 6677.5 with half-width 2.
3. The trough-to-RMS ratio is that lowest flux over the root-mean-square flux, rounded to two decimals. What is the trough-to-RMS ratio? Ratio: 1.01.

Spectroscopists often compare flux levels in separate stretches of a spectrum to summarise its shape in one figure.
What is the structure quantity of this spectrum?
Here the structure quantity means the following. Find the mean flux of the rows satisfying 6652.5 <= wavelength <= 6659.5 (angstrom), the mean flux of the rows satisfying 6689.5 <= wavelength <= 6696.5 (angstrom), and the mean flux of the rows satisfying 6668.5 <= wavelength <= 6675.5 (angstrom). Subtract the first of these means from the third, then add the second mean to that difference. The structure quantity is 8.9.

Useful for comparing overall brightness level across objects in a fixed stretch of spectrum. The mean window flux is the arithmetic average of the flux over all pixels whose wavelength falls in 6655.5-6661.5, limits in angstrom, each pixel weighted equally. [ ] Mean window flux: 8.94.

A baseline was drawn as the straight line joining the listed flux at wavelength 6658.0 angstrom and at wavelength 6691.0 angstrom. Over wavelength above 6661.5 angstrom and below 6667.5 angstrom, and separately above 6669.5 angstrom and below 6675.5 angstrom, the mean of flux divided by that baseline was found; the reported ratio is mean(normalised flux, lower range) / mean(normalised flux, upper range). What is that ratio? 0.99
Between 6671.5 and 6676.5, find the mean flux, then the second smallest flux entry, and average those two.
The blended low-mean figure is 9.27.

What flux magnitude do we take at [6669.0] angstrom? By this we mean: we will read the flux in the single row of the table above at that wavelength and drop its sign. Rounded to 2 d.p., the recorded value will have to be 8.60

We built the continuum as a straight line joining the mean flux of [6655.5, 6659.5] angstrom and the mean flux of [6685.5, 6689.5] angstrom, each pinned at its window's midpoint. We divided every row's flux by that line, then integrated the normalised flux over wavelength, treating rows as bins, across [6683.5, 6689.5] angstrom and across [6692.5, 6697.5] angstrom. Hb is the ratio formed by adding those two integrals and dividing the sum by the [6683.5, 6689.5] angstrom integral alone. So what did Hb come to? 1.84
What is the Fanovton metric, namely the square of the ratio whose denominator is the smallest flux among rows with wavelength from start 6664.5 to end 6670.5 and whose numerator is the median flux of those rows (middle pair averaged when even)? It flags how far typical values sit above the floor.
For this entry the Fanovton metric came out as 1.03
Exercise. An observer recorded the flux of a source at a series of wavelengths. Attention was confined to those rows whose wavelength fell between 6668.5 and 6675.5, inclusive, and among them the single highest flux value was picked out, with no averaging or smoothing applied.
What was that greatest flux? 9.45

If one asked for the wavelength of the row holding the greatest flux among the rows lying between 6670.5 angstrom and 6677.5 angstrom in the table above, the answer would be 6676.0 angstrom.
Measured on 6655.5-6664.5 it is 6661.0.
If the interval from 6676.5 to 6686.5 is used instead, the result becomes 6680.0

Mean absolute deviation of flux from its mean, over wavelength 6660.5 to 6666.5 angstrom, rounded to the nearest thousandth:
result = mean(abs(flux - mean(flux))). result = 0.332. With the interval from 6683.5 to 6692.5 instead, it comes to 0.186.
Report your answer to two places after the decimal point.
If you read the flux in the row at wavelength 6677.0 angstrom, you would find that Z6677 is 9.07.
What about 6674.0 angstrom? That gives 8.66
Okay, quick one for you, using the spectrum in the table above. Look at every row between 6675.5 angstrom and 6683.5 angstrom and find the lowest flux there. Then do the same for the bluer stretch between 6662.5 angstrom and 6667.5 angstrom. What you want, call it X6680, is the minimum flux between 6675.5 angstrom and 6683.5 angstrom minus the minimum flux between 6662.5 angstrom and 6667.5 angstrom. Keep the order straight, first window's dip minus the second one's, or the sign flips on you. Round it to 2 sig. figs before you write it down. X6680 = -0.24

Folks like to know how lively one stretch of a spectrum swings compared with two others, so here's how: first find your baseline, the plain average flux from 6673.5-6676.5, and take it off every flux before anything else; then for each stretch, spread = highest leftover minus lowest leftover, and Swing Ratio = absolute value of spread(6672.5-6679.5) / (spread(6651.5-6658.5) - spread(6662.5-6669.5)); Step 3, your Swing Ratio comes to 13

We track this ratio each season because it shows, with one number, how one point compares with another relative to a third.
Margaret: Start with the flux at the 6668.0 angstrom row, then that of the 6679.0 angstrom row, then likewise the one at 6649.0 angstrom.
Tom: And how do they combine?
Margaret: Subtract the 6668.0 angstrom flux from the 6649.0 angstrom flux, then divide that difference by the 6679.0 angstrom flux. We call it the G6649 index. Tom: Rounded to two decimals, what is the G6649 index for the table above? 0.08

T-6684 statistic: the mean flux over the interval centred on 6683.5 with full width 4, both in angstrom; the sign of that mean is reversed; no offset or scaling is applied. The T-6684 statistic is -8.59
